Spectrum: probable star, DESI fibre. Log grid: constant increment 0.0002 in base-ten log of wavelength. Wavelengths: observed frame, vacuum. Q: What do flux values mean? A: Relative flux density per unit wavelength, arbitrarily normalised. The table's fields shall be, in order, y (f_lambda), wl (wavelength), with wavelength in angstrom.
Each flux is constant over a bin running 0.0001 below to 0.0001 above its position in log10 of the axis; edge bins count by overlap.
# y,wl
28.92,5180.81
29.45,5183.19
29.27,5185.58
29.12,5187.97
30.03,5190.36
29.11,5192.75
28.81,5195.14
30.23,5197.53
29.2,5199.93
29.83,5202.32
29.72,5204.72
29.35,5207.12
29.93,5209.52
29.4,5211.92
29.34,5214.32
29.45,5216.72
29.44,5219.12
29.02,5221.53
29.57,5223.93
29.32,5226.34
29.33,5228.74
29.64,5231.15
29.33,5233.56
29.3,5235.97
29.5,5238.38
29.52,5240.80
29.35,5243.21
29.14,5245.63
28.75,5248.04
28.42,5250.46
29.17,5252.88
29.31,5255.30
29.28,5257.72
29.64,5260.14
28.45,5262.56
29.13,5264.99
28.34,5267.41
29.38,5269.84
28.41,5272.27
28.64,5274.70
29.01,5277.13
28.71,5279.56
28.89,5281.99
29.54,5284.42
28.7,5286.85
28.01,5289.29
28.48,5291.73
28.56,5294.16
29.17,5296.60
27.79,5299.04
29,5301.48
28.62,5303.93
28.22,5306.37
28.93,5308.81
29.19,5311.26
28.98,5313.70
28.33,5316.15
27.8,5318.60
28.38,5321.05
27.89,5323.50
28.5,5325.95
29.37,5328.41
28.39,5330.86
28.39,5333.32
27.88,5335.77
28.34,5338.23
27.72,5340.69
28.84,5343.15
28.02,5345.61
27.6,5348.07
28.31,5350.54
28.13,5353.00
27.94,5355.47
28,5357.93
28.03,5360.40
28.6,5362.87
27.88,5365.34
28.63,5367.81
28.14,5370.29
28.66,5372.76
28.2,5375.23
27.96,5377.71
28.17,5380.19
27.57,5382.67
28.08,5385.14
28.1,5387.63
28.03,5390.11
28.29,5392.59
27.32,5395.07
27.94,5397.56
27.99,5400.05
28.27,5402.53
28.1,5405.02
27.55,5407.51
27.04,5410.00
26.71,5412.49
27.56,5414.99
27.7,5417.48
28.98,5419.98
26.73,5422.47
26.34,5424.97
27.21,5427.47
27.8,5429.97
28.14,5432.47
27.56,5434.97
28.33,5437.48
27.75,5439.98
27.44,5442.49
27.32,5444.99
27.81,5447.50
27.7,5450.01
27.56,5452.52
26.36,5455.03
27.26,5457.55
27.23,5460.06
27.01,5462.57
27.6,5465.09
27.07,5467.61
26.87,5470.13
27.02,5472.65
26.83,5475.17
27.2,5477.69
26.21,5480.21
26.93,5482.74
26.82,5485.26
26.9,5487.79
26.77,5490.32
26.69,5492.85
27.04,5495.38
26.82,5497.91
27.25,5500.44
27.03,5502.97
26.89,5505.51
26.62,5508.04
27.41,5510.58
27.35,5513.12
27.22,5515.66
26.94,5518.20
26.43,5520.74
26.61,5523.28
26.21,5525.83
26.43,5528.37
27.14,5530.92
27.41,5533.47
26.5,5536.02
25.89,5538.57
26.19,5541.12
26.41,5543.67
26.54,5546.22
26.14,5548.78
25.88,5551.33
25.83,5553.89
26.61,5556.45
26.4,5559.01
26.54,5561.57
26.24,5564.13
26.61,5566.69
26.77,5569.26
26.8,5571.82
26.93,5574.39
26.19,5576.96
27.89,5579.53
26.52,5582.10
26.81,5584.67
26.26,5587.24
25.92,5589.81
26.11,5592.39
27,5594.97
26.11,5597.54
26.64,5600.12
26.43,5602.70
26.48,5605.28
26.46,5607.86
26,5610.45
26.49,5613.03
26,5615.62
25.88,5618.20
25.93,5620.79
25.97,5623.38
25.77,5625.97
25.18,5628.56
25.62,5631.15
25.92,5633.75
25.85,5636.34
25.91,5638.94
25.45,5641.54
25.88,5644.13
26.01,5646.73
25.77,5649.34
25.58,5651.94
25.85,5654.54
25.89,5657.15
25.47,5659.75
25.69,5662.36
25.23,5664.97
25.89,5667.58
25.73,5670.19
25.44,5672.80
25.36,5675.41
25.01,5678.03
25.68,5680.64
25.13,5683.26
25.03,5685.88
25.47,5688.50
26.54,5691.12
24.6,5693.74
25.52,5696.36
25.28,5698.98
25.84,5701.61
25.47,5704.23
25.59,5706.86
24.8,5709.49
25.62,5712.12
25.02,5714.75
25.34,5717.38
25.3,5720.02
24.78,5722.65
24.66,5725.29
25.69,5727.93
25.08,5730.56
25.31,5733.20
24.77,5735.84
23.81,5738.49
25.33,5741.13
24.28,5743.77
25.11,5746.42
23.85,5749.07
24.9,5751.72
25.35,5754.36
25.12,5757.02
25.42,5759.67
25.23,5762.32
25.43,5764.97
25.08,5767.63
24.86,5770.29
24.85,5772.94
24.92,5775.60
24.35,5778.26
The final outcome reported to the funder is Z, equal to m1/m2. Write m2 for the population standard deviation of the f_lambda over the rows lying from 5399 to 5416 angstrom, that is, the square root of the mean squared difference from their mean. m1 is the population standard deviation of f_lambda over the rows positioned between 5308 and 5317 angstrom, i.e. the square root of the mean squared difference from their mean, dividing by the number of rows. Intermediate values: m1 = 0.32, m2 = 0.529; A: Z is 0.6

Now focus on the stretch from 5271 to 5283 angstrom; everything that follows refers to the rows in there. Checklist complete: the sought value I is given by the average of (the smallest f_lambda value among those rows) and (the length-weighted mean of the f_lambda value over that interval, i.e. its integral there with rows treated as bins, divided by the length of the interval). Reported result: 28.6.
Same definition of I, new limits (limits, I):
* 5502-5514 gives 26.8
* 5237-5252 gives 28.8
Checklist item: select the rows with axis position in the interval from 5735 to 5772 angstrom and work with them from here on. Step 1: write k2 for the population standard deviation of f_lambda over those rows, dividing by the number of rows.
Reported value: 0.53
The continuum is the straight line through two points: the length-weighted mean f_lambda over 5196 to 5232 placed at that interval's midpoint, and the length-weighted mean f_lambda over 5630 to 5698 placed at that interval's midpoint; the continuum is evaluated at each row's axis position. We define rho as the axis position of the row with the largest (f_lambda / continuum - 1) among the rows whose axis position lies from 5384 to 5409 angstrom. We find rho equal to 5402.53 angstrom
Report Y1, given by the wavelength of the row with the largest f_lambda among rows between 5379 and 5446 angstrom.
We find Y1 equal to 5419.98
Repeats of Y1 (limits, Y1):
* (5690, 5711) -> 5691.12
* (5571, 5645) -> 5579.53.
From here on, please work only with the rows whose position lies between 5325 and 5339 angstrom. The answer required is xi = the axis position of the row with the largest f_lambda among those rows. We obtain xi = 5328.41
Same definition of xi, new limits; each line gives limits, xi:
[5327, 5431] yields 5328.41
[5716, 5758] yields 5727.93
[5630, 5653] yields 5646.73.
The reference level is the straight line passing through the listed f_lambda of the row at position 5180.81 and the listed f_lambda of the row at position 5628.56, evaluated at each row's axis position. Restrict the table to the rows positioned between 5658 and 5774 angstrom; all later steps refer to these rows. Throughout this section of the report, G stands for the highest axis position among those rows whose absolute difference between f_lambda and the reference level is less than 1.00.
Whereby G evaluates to 5772.94 angstrom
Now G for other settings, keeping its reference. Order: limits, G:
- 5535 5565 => 5564.13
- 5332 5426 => 5424.97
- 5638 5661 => 5659.75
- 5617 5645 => 5644.13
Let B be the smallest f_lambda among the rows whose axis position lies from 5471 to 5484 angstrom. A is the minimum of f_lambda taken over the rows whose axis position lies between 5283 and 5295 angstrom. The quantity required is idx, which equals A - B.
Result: 1.8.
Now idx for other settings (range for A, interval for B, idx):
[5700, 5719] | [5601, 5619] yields -1.1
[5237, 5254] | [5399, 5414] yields 1.7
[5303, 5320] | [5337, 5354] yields 0.2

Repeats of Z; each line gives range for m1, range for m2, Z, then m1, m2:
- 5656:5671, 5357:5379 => 0.8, 0.24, 0.294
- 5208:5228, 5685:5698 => 0.4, 0.24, 0.647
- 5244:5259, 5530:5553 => 0.6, 0.32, 0.496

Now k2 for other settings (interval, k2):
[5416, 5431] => 0.85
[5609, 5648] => 0.28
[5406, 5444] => 0.65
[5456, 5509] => 0.28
